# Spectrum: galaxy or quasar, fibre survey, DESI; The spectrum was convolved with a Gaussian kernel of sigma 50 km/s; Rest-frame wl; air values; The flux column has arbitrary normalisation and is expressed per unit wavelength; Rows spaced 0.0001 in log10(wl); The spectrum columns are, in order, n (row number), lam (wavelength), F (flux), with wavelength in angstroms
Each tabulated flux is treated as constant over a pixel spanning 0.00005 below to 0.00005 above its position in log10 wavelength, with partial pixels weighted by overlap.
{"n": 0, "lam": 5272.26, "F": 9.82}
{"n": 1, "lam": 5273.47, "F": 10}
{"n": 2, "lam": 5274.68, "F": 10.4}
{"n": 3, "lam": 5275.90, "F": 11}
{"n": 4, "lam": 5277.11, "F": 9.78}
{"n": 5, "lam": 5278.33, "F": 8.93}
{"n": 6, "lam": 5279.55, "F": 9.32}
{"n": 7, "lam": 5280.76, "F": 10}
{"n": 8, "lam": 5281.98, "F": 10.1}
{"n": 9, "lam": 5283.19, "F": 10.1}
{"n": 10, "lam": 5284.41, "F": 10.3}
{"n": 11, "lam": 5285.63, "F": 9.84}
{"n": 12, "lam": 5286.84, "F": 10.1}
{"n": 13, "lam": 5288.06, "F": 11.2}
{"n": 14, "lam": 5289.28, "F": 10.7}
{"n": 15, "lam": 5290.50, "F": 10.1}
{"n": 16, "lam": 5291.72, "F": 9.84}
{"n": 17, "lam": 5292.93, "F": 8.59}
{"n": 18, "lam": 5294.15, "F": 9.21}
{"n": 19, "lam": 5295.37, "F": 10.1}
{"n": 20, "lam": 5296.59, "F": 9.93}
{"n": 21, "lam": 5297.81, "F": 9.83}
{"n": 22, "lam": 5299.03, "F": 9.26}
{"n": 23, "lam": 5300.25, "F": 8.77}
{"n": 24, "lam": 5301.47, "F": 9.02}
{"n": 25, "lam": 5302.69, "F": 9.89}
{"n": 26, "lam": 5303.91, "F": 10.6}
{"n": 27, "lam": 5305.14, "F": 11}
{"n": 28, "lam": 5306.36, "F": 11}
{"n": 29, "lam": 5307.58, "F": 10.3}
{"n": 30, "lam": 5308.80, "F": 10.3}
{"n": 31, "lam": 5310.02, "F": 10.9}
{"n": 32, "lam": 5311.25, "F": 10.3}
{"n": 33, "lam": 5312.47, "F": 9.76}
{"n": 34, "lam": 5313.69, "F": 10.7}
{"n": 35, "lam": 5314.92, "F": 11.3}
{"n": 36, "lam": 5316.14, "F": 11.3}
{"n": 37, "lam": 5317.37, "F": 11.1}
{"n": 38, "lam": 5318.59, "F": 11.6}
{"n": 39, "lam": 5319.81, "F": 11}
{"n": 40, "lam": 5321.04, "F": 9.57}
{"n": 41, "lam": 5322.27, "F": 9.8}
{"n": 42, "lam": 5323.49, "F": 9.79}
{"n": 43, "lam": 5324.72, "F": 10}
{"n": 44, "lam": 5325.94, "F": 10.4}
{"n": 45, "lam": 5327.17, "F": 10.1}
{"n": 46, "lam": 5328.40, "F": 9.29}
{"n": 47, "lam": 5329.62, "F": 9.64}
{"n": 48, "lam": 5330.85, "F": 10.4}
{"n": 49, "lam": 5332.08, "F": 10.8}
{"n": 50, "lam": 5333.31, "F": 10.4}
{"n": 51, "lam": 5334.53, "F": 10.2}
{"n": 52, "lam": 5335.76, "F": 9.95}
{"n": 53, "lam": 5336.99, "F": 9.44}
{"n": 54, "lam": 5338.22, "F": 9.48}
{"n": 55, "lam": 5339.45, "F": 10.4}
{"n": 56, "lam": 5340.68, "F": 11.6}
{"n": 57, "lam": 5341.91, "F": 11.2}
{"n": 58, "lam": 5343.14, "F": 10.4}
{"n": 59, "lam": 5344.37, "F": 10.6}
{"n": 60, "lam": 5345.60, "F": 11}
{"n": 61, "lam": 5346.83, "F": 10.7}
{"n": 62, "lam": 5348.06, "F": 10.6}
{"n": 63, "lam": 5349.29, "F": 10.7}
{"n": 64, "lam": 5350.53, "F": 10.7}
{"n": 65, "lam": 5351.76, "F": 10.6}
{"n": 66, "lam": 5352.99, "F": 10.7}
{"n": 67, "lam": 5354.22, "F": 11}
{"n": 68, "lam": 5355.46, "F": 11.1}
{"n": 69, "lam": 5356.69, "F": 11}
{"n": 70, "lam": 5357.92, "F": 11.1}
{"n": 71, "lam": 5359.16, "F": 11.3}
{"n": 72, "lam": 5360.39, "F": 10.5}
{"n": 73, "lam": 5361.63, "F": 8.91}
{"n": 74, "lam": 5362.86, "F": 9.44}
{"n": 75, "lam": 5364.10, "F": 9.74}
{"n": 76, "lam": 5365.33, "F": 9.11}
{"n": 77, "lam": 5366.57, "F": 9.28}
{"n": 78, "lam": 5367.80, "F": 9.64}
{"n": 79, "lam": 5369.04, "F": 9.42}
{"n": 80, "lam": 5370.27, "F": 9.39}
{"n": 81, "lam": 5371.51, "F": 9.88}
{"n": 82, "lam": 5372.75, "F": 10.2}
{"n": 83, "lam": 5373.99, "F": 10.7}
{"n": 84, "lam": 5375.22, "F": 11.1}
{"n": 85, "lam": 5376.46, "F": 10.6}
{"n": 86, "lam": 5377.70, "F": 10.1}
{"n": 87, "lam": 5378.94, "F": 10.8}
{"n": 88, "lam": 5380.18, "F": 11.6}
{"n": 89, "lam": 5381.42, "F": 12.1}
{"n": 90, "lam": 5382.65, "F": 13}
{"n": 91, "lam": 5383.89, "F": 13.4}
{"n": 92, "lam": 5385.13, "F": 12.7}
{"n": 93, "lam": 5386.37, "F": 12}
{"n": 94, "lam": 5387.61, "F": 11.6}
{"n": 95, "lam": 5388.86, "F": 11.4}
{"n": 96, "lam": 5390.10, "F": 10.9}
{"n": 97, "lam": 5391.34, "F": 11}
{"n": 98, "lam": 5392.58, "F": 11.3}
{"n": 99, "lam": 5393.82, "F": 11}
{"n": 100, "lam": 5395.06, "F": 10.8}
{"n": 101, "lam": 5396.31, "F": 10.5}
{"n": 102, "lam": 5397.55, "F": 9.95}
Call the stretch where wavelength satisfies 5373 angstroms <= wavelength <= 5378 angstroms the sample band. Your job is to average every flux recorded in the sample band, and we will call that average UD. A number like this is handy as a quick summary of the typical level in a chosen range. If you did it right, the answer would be 10.6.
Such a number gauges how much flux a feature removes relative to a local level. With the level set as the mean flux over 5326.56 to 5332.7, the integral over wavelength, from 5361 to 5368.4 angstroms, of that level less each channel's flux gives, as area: 5.1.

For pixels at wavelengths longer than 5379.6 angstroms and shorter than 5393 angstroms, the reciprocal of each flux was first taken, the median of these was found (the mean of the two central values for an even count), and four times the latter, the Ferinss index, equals 0.345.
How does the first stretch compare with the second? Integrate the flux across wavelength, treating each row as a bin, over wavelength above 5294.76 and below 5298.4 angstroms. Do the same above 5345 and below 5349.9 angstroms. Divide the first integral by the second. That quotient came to 0.7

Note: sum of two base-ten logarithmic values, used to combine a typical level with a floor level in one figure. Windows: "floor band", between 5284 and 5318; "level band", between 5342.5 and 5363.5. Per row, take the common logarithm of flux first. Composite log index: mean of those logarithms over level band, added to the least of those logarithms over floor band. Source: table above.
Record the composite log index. 1.96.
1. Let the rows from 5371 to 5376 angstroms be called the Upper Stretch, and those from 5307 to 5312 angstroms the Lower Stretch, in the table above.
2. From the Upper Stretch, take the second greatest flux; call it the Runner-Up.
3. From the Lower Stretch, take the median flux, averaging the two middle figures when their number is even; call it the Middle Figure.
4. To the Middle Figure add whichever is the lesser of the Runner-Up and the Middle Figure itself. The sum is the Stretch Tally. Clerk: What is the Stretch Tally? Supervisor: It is 20.6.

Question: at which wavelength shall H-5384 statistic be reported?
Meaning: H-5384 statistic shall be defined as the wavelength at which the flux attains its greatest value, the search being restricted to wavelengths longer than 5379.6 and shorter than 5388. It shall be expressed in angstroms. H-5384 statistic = 5383.89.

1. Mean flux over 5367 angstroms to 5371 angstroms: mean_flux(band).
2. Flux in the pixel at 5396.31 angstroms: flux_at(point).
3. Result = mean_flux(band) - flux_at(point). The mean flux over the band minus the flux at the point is -1.0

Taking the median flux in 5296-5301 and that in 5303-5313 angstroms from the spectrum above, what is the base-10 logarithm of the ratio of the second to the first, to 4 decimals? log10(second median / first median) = 0.0393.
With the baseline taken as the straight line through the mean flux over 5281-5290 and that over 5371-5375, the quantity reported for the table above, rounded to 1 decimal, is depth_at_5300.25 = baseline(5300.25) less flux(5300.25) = 1.6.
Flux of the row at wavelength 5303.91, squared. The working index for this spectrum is 112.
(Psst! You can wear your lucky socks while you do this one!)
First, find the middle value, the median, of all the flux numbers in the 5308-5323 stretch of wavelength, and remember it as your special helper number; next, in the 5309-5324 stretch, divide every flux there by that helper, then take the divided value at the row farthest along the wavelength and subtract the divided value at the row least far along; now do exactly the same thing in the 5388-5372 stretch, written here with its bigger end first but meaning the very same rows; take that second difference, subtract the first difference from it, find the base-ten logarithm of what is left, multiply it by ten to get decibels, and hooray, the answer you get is -6.3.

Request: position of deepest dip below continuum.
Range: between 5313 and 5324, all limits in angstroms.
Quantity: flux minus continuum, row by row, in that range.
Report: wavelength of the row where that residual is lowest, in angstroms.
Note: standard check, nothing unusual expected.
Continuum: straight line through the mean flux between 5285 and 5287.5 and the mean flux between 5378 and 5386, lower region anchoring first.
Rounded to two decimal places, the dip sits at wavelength 5321.04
